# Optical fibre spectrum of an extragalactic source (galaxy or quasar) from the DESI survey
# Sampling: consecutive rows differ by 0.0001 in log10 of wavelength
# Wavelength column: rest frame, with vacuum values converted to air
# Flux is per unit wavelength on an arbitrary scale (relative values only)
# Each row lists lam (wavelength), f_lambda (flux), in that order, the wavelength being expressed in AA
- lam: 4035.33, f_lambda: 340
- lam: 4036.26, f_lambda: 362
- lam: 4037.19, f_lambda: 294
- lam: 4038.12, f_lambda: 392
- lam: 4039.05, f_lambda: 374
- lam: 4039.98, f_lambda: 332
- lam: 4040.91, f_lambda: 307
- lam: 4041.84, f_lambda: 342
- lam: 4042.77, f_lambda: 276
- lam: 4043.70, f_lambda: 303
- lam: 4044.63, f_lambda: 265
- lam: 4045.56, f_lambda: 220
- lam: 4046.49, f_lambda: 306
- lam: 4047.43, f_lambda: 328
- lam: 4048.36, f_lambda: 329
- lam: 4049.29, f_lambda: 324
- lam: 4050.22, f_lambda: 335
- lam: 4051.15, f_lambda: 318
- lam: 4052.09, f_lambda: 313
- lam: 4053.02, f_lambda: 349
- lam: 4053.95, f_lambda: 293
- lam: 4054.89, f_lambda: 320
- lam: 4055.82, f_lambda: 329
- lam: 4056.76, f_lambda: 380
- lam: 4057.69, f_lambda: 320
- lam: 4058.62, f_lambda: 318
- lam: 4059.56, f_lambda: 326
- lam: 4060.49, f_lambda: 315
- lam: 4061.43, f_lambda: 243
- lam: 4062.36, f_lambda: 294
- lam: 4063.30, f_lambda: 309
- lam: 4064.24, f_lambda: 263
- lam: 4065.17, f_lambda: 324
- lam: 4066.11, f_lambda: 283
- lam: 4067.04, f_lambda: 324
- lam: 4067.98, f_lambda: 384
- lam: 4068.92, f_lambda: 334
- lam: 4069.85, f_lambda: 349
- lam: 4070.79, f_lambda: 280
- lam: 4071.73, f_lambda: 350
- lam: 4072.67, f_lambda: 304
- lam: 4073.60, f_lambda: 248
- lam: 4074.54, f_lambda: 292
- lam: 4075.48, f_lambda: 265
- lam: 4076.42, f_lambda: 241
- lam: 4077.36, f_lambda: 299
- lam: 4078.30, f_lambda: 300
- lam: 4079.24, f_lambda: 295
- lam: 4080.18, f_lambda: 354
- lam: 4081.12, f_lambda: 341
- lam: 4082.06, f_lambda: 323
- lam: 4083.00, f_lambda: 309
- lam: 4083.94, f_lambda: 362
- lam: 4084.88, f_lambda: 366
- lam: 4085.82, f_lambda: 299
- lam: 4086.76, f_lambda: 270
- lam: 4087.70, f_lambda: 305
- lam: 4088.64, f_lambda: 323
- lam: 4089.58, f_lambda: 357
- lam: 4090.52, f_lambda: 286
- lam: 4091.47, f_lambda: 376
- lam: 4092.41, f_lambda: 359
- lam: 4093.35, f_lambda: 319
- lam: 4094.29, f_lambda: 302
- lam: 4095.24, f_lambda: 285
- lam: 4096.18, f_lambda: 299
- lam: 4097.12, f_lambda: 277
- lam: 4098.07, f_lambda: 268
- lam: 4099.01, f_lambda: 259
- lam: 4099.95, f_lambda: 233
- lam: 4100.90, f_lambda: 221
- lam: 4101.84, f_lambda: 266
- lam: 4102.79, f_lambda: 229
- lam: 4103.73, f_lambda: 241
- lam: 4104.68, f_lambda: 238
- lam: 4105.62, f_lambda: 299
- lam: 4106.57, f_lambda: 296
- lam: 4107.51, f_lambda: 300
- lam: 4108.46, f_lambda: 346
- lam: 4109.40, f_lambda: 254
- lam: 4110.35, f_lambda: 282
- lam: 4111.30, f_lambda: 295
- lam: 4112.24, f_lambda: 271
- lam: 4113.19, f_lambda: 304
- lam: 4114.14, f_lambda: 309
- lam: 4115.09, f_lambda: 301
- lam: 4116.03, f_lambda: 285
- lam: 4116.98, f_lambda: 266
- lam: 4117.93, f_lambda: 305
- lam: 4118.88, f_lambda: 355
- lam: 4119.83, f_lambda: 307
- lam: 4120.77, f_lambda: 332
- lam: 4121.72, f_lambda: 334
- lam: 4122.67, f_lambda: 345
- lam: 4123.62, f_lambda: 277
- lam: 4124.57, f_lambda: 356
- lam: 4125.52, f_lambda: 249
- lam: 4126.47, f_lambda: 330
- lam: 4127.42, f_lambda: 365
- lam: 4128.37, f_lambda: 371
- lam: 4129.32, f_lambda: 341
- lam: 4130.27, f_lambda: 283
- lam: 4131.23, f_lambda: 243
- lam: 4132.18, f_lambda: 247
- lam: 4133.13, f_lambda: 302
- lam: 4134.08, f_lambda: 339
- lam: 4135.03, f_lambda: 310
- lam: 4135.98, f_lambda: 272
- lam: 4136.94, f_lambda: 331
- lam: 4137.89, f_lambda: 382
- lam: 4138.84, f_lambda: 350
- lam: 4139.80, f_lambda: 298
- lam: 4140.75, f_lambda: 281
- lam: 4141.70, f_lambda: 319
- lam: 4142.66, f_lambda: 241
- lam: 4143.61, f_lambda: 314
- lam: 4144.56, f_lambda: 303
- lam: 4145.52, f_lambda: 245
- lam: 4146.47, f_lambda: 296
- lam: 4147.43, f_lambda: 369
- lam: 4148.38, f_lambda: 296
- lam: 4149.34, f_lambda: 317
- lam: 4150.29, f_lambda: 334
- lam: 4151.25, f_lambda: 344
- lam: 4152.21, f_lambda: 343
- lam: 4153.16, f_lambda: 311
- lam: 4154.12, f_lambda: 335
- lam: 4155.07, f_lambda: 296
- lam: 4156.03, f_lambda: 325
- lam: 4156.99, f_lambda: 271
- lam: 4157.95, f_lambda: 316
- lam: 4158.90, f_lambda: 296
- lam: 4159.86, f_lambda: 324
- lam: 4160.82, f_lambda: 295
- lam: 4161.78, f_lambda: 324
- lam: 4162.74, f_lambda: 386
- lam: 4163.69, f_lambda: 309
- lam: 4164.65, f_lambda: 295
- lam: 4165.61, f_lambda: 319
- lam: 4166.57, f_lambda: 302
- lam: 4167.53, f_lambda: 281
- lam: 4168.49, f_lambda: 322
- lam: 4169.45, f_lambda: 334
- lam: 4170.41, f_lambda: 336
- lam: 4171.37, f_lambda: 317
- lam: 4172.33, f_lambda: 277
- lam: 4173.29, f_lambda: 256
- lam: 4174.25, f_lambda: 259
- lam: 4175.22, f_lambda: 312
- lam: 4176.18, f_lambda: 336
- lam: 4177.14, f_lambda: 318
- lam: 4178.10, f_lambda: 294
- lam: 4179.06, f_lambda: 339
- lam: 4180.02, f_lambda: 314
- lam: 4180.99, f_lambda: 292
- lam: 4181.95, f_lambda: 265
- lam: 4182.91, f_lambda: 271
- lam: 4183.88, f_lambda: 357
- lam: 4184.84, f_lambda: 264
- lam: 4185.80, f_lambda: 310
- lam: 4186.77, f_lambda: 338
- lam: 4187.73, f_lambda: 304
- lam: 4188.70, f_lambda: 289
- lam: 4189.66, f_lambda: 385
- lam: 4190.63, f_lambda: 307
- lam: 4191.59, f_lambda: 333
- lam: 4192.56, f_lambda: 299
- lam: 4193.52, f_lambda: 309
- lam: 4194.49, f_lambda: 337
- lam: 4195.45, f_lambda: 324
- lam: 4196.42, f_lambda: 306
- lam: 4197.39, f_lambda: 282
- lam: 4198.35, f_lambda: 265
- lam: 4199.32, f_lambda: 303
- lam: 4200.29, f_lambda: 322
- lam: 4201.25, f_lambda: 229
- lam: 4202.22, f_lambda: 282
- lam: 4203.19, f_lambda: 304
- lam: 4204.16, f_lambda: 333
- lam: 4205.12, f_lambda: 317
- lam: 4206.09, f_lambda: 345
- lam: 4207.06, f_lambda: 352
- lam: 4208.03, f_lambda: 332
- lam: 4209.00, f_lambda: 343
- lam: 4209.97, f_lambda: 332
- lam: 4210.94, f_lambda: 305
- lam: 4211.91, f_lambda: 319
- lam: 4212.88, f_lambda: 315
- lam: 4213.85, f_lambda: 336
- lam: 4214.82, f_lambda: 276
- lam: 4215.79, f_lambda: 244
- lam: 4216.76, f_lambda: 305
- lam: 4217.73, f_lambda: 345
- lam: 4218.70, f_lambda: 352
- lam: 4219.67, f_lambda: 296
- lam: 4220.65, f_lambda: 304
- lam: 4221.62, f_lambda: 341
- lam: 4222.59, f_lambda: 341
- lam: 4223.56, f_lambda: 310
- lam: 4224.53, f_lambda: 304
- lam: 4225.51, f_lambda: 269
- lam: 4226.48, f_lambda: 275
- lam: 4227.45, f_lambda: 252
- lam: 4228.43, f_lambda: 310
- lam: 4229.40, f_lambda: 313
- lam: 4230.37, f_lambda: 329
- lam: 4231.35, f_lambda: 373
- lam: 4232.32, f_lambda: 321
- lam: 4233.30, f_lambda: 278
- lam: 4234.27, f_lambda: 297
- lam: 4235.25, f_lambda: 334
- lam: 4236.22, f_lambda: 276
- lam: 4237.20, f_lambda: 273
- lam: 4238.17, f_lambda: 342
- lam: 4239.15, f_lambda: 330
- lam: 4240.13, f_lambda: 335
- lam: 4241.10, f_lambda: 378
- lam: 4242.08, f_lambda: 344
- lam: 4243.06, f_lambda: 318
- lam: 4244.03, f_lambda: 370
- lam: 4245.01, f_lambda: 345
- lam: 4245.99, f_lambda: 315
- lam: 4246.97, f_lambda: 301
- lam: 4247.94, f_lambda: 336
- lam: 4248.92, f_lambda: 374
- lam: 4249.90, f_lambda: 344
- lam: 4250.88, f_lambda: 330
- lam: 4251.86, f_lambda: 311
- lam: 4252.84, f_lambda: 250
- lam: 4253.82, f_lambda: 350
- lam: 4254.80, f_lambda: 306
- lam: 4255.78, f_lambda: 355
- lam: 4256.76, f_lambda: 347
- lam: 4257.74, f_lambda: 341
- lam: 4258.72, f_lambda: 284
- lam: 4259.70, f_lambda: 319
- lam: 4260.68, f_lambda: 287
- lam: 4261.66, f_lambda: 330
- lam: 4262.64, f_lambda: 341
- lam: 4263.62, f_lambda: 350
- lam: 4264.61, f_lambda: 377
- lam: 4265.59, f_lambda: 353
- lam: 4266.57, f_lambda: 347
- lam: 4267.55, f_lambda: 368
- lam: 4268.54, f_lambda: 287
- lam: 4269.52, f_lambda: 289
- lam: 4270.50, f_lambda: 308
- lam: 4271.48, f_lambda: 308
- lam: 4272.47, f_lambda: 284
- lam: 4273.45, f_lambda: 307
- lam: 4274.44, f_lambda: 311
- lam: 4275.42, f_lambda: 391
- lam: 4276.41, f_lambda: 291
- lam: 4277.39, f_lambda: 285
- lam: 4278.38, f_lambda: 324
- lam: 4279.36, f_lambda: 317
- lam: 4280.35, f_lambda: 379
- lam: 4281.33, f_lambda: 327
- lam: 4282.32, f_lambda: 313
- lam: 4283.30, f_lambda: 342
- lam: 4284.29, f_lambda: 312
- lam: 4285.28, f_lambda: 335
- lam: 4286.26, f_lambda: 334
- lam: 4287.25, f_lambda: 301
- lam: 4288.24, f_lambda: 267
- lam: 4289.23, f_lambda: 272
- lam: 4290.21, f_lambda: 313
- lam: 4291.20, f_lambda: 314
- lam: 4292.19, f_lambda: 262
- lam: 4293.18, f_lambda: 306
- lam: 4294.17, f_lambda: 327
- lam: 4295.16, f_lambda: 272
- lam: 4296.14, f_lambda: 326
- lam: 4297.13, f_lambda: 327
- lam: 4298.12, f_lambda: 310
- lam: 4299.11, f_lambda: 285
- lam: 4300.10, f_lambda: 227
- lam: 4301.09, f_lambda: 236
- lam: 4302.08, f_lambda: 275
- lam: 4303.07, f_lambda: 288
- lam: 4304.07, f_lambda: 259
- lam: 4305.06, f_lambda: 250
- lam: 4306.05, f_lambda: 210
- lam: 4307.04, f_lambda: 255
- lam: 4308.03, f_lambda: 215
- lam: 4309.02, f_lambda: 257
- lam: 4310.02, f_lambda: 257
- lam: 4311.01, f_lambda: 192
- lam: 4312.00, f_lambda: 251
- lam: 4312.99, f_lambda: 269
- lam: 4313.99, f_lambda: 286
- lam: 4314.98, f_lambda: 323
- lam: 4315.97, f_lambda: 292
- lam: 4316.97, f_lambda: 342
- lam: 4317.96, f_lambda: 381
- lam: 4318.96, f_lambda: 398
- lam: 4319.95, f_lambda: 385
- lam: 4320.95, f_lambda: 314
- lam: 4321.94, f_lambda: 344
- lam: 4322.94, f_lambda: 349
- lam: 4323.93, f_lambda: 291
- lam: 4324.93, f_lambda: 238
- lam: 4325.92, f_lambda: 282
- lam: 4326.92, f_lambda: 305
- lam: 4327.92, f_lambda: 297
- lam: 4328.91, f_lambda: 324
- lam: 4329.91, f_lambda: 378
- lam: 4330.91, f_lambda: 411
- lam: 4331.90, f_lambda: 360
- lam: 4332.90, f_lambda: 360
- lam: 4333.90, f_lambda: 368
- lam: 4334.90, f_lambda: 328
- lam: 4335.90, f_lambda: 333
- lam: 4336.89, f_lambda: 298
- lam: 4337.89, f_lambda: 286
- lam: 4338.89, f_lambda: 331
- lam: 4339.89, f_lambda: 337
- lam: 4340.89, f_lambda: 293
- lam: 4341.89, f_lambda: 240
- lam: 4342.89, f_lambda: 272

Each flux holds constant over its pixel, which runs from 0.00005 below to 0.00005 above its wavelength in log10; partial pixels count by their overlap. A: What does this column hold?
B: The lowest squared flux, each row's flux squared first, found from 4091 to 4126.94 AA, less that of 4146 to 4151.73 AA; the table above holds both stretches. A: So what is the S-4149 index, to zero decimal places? -38775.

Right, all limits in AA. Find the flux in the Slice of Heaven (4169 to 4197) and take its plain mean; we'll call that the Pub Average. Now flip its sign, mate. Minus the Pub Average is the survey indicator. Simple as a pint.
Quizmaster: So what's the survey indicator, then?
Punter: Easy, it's -310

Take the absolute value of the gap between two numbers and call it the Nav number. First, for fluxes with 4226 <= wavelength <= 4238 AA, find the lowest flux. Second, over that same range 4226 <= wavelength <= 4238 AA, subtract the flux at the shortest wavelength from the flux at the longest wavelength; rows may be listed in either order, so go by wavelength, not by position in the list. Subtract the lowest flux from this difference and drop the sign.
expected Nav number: 254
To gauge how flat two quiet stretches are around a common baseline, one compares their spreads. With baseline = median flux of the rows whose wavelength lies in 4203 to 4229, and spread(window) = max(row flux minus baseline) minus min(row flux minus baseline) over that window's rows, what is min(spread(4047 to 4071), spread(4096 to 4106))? 78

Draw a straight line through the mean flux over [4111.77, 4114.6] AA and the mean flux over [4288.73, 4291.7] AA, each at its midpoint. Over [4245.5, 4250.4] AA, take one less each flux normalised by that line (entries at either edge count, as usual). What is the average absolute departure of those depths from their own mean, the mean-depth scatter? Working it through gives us 0.070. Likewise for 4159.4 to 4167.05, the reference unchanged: 0.065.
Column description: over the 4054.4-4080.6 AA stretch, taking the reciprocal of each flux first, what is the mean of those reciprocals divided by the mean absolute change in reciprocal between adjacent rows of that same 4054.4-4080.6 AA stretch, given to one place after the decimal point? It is 7.7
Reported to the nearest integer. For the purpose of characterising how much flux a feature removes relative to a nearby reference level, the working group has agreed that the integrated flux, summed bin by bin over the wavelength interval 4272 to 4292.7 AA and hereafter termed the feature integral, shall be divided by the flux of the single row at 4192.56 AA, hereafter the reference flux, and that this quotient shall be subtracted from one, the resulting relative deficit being -21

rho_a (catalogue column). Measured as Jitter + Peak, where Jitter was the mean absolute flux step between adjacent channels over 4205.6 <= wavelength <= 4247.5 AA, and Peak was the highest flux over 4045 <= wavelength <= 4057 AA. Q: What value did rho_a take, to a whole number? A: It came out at 408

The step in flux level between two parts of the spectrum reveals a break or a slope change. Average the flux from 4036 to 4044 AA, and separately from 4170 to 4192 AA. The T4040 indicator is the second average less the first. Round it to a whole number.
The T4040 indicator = -24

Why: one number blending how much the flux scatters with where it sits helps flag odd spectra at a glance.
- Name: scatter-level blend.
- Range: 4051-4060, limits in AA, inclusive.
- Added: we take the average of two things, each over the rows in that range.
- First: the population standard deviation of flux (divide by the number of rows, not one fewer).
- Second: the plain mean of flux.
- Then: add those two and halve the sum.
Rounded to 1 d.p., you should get 174.4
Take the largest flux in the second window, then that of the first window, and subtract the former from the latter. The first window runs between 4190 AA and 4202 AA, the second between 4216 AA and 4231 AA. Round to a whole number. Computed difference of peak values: -15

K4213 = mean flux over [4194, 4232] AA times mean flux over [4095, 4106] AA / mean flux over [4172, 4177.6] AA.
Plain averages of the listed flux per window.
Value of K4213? 275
